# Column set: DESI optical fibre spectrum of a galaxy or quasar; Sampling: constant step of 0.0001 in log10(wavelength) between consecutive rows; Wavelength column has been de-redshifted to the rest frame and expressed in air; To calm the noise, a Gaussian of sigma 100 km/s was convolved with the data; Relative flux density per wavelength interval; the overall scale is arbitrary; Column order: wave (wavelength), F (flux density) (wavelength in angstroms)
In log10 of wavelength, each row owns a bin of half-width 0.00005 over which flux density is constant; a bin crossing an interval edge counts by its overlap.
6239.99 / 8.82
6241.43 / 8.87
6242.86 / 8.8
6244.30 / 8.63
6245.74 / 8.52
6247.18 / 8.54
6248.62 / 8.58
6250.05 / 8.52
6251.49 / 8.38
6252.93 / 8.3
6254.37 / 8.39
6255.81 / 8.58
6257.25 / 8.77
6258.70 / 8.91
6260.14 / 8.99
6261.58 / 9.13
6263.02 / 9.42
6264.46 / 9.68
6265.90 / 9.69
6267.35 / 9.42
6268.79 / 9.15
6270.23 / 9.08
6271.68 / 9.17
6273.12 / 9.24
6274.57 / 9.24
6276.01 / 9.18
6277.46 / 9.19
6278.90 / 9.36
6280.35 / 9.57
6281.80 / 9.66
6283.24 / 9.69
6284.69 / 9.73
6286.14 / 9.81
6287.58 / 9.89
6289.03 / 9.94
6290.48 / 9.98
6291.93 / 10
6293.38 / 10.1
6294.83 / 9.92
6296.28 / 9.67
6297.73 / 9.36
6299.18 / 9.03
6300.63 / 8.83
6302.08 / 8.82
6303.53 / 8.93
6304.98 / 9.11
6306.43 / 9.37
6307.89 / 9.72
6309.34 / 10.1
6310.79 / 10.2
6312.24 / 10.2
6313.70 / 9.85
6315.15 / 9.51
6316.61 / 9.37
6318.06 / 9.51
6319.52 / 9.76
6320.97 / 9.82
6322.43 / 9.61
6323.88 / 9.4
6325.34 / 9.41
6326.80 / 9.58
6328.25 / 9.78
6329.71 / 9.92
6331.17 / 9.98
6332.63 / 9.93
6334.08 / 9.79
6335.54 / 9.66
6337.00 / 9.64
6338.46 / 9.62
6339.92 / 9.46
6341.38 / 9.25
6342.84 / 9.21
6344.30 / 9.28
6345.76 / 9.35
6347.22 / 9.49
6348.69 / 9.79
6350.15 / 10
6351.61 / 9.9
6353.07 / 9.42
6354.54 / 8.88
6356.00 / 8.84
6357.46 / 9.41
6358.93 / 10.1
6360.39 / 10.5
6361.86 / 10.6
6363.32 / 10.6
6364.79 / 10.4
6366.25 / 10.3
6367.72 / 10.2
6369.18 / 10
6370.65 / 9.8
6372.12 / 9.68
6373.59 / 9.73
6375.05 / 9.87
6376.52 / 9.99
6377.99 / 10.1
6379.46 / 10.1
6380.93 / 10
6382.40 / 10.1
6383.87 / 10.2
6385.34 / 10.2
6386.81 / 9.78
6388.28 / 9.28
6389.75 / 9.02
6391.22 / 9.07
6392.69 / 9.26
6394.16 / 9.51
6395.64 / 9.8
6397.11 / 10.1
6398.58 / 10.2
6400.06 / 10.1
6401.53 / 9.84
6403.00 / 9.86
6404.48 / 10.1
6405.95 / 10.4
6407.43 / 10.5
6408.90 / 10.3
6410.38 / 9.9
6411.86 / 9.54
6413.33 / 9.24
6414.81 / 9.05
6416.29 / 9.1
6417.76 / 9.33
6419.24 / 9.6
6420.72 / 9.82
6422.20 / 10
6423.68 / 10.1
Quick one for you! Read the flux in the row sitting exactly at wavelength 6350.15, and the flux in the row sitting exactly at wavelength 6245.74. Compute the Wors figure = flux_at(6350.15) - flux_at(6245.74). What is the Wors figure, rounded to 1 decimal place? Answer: 1.5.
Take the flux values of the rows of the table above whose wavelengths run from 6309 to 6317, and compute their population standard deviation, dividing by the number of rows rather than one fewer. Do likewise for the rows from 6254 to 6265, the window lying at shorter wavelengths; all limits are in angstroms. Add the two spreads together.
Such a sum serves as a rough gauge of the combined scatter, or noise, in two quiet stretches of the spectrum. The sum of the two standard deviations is 0.73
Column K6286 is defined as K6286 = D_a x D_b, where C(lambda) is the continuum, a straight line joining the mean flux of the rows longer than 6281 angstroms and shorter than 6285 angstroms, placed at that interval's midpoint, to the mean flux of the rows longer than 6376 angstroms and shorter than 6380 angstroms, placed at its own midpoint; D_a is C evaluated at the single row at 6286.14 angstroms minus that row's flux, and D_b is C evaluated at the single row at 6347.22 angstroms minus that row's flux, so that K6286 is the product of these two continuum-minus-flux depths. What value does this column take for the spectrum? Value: -0.05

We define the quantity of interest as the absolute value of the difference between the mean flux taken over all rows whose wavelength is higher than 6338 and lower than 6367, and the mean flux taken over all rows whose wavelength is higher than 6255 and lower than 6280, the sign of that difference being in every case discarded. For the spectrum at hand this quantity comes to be 0.5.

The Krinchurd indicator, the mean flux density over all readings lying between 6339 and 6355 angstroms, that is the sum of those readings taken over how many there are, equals 9.5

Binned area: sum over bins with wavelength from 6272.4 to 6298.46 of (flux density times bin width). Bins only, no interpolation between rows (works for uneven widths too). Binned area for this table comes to 251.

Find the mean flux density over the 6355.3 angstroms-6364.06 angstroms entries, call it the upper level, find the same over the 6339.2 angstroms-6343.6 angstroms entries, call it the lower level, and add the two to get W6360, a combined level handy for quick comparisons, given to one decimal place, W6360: 19.3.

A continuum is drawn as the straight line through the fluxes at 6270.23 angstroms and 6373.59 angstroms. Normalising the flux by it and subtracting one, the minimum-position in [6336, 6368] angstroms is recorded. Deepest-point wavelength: 6356.00 angstroms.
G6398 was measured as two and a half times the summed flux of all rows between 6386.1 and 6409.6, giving 393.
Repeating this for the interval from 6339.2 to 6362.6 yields 384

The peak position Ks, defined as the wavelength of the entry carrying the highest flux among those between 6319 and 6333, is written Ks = 6331.17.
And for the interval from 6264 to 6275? 6265.90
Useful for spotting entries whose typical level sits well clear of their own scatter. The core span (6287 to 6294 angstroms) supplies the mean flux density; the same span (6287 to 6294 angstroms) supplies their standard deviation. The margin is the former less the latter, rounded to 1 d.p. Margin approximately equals 9.9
